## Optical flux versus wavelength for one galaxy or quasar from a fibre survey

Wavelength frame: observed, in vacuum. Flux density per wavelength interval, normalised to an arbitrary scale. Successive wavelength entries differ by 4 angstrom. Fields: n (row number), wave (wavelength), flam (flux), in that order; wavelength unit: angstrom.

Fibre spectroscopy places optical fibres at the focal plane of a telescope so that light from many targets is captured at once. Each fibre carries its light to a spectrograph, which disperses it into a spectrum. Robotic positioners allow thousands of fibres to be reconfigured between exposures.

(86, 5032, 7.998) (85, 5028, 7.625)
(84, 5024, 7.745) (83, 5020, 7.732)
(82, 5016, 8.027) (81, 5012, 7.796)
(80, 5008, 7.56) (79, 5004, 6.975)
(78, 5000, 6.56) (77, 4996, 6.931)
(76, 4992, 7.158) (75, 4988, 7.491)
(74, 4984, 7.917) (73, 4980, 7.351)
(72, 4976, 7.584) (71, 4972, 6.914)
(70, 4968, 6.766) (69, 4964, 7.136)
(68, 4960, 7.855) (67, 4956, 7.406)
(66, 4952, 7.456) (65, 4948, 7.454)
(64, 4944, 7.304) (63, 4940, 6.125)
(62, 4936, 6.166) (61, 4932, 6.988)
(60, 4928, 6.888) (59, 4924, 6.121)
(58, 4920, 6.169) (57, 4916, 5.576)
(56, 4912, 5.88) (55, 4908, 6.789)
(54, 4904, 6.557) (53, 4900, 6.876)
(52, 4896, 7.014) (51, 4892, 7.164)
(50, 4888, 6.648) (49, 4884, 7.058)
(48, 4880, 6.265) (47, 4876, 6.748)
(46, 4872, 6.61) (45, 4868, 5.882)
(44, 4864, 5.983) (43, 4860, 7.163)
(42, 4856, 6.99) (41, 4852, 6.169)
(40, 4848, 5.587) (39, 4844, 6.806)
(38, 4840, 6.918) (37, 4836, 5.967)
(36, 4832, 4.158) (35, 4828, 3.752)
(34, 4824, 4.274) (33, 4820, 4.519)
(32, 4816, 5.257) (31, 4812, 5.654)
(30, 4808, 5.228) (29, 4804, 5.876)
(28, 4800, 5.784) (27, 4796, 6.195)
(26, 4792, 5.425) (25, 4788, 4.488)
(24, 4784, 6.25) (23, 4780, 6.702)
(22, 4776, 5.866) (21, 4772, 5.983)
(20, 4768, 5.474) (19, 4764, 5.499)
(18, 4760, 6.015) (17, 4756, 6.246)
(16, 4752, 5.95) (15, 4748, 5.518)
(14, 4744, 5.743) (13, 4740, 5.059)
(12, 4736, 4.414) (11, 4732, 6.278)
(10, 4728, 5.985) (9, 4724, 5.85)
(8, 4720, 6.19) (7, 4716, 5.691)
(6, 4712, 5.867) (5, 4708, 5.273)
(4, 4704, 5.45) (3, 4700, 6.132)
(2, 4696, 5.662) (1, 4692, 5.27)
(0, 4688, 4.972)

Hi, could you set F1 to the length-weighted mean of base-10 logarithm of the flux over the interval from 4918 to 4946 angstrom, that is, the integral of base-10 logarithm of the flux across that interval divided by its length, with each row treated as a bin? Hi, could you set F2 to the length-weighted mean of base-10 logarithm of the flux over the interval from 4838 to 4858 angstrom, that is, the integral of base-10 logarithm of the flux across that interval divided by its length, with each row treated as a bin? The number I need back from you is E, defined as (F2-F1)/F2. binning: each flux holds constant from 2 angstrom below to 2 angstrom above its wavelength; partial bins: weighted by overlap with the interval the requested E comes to 0.00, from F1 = 0.81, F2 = 0.81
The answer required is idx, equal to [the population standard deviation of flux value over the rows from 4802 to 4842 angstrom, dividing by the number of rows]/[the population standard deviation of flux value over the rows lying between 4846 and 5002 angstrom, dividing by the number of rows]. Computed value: 1.6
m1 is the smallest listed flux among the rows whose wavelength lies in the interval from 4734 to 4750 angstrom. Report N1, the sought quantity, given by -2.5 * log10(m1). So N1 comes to -1.61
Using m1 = 4.414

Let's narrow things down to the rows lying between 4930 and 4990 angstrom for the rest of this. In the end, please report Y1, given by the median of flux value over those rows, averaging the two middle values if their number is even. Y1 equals 7.4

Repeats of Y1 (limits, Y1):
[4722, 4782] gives 5.9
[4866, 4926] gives 6.6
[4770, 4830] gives 5.7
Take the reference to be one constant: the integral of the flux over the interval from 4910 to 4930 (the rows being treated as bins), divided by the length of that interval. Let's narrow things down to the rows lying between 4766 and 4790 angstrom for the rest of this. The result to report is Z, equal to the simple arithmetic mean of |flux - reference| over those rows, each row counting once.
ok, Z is 0.57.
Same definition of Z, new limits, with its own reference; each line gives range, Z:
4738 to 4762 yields 0.41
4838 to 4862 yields 0.66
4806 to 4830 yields 1.35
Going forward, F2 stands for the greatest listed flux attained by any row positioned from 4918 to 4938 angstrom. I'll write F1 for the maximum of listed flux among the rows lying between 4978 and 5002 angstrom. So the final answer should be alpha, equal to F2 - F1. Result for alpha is -0.9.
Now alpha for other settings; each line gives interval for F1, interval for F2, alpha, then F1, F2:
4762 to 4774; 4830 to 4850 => 0.9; 5.983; 6.918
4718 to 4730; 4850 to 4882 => 1.0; 6.19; 7.163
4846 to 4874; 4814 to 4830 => -1.9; 7.163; 5.257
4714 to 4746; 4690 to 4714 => -0.1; 6.278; 6.132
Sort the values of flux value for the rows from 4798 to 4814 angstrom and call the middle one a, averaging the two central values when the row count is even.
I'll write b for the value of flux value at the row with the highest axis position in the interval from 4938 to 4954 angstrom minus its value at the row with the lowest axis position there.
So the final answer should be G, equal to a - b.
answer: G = 4.4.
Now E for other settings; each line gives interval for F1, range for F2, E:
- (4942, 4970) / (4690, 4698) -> -0.17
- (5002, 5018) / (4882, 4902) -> -0.04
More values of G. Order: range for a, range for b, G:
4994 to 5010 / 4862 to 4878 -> 6.2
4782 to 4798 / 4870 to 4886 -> 5.4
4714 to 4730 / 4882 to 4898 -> 6.0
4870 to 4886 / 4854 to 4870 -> 7.8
